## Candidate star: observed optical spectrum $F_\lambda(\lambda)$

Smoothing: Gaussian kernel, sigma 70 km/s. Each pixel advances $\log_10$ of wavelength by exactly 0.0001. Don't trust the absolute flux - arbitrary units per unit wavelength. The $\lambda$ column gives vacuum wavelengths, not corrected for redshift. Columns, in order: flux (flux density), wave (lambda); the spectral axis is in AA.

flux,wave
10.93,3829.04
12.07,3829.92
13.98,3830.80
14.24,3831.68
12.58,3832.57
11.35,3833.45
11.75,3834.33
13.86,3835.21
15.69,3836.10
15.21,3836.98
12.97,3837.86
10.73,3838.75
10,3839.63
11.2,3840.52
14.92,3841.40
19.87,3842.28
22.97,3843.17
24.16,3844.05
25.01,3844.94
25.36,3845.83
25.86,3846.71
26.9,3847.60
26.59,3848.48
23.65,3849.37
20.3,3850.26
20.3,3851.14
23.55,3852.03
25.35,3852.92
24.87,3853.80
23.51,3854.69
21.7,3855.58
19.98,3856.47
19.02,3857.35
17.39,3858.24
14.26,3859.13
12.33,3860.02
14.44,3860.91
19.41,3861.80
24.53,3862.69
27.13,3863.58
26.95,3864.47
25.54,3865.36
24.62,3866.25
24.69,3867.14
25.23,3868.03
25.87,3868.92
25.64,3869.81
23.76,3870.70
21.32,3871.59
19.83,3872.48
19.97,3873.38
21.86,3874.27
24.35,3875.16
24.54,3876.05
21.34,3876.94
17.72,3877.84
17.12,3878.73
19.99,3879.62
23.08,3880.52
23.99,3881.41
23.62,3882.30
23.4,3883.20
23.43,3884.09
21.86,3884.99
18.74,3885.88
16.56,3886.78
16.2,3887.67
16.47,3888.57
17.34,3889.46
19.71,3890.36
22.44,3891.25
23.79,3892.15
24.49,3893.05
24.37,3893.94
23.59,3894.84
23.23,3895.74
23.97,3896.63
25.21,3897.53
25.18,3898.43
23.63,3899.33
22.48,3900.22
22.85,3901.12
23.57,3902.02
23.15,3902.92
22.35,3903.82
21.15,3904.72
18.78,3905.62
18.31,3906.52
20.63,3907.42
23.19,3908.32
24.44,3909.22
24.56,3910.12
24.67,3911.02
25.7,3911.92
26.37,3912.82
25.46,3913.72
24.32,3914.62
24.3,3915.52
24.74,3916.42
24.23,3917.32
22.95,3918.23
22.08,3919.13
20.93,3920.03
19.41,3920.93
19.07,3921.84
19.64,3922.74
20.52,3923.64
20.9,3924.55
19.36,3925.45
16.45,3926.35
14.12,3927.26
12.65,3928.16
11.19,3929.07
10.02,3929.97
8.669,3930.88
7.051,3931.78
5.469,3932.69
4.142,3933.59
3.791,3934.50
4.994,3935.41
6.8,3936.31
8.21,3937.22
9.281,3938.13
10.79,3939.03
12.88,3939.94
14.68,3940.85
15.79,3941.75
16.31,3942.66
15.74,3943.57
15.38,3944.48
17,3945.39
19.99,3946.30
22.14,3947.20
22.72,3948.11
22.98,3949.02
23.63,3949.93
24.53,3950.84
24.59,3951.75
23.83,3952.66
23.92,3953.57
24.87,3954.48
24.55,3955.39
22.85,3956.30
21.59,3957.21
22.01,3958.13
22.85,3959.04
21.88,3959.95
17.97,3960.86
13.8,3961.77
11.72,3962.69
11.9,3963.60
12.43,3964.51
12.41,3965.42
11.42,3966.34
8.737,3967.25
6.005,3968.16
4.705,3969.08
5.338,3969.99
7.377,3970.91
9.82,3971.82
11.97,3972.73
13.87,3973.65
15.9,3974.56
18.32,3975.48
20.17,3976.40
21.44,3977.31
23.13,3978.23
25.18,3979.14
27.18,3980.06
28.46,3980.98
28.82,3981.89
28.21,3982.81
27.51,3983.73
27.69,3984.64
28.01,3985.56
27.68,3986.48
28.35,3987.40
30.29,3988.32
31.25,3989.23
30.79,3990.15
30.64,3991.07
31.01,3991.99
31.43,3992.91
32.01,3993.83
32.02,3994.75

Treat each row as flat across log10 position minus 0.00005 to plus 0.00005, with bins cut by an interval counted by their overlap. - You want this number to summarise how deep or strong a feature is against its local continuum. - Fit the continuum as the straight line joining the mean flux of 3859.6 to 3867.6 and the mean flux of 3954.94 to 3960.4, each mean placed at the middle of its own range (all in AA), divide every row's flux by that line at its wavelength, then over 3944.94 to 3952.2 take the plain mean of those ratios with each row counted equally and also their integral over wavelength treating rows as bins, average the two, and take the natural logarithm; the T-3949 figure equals 1.40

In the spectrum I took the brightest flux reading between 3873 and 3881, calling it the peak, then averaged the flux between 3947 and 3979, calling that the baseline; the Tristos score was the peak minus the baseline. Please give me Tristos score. 7.2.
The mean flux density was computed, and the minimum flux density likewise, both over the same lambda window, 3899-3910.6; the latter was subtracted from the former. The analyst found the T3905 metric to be 3.9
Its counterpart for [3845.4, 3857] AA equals 3.7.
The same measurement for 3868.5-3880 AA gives 4.7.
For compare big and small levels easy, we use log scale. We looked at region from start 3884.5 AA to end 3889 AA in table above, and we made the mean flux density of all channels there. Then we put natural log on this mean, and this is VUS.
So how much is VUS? 2.89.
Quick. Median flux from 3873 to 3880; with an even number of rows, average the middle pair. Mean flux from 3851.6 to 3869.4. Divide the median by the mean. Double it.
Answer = 1.9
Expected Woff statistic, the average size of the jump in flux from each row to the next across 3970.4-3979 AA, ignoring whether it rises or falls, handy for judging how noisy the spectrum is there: 2.0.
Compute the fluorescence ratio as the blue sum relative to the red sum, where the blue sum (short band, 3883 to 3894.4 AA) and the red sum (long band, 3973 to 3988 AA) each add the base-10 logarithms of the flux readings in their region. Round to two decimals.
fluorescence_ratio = 0.77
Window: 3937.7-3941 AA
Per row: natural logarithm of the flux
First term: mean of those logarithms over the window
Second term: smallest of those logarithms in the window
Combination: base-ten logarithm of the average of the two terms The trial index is 0.37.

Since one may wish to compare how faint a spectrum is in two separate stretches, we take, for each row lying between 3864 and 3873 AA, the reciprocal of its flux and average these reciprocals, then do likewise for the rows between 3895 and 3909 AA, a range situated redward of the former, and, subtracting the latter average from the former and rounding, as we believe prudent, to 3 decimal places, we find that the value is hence -0.003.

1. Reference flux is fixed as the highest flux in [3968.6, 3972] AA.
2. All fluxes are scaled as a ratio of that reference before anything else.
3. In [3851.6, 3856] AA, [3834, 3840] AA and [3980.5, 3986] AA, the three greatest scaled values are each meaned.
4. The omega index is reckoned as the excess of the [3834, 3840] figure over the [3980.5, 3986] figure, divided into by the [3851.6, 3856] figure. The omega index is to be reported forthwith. -0.55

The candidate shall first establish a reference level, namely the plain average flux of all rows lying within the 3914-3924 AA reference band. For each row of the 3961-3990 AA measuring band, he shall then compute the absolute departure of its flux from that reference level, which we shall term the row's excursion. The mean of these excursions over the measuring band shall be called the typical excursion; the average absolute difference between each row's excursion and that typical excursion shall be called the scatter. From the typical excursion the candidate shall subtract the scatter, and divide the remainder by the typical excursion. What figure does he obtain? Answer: 0.58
